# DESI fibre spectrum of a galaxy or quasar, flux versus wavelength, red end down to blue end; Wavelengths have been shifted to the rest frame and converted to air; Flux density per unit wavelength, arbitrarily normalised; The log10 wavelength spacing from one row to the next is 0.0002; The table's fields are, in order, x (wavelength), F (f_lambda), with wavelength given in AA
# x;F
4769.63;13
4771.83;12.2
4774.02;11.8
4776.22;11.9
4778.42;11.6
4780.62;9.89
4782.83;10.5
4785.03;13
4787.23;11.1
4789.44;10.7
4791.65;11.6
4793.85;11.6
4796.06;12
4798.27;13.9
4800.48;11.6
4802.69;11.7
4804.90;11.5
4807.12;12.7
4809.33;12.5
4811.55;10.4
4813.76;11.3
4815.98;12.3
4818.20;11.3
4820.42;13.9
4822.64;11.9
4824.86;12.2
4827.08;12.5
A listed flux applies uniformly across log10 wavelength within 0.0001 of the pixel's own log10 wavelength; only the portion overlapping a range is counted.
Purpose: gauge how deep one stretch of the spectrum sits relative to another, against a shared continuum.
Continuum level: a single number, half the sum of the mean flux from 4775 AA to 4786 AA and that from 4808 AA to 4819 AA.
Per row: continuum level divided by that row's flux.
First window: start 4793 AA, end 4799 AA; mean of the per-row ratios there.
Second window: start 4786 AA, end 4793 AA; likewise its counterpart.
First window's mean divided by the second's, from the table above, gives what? 0.90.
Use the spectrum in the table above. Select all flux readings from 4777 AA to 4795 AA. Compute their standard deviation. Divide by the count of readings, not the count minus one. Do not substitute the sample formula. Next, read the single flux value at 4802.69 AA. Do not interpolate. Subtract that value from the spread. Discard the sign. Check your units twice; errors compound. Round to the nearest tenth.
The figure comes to 10.8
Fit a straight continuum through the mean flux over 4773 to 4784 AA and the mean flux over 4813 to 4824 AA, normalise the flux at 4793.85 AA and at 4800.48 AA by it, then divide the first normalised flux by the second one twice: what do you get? 1.02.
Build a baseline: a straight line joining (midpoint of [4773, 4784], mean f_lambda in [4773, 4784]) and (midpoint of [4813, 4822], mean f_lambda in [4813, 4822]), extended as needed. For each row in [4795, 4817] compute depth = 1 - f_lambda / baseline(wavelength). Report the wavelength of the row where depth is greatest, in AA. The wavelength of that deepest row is 4811.55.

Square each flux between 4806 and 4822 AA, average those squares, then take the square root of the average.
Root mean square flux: 12.1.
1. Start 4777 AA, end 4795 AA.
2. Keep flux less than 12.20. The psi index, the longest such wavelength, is 4793.85 AA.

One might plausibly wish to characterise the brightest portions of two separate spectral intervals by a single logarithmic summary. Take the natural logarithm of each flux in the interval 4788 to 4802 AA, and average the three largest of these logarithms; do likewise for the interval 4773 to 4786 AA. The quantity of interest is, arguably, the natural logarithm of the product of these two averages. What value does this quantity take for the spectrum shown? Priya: 1.843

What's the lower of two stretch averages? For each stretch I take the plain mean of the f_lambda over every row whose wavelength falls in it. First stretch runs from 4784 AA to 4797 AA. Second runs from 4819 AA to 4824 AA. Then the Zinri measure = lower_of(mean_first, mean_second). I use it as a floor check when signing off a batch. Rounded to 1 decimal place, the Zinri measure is 11.7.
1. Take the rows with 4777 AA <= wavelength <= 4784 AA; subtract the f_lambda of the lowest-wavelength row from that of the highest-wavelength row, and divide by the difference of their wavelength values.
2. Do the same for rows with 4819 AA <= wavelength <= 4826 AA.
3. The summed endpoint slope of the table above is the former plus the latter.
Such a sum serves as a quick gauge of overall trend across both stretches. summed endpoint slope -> -0.63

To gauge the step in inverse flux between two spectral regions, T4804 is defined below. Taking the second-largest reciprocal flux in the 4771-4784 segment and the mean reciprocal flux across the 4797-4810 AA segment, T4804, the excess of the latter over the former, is -0.014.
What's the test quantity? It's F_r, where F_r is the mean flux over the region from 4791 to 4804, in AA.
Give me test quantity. 12.1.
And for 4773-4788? 11.4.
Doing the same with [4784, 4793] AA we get 11.6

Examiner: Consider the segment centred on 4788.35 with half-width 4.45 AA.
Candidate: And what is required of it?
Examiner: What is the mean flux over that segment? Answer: 11.6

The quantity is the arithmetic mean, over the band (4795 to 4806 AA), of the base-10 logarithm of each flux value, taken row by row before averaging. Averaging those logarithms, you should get 1.08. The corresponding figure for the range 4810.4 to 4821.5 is 1.07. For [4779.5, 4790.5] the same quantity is 1.04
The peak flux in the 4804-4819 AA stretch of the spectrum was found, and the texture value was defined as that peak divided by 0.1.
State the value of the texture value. 127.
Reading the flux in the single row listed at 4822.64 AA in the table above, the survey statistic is 11.9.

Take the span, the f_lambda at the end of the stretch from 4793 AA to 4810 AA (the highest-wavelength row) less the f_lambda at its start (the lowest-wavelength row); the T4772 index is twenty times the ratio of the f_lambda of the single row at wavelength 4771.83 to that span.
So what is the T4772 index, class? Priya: 271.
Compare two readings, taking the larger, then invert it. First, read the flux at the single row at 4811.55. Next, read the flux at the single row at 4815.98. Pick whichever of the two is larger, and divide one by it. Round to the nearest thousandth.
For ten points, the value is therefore 0.081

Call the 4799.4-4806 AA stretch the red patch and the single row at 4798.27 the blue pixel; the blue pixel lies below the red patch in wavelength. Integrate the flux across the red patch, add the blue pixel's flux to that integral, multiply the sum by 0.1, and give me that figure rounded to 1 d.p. 9.1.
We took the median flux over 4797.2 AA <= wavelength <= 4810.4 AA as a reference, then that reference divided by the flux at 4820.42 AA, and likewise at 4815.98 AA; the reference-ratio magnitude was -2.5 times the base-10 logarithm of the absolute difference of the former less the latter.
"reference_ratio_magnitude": 2.4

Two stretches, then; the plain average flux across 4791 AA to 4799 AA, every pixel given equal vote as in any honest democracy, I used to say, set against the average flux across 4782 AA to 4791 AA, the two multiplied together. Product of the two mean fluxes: 139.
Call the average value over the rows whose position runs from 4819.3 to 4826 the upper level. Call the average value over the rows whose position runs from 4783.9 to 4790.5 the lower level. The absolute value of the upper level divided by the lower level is 1.09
